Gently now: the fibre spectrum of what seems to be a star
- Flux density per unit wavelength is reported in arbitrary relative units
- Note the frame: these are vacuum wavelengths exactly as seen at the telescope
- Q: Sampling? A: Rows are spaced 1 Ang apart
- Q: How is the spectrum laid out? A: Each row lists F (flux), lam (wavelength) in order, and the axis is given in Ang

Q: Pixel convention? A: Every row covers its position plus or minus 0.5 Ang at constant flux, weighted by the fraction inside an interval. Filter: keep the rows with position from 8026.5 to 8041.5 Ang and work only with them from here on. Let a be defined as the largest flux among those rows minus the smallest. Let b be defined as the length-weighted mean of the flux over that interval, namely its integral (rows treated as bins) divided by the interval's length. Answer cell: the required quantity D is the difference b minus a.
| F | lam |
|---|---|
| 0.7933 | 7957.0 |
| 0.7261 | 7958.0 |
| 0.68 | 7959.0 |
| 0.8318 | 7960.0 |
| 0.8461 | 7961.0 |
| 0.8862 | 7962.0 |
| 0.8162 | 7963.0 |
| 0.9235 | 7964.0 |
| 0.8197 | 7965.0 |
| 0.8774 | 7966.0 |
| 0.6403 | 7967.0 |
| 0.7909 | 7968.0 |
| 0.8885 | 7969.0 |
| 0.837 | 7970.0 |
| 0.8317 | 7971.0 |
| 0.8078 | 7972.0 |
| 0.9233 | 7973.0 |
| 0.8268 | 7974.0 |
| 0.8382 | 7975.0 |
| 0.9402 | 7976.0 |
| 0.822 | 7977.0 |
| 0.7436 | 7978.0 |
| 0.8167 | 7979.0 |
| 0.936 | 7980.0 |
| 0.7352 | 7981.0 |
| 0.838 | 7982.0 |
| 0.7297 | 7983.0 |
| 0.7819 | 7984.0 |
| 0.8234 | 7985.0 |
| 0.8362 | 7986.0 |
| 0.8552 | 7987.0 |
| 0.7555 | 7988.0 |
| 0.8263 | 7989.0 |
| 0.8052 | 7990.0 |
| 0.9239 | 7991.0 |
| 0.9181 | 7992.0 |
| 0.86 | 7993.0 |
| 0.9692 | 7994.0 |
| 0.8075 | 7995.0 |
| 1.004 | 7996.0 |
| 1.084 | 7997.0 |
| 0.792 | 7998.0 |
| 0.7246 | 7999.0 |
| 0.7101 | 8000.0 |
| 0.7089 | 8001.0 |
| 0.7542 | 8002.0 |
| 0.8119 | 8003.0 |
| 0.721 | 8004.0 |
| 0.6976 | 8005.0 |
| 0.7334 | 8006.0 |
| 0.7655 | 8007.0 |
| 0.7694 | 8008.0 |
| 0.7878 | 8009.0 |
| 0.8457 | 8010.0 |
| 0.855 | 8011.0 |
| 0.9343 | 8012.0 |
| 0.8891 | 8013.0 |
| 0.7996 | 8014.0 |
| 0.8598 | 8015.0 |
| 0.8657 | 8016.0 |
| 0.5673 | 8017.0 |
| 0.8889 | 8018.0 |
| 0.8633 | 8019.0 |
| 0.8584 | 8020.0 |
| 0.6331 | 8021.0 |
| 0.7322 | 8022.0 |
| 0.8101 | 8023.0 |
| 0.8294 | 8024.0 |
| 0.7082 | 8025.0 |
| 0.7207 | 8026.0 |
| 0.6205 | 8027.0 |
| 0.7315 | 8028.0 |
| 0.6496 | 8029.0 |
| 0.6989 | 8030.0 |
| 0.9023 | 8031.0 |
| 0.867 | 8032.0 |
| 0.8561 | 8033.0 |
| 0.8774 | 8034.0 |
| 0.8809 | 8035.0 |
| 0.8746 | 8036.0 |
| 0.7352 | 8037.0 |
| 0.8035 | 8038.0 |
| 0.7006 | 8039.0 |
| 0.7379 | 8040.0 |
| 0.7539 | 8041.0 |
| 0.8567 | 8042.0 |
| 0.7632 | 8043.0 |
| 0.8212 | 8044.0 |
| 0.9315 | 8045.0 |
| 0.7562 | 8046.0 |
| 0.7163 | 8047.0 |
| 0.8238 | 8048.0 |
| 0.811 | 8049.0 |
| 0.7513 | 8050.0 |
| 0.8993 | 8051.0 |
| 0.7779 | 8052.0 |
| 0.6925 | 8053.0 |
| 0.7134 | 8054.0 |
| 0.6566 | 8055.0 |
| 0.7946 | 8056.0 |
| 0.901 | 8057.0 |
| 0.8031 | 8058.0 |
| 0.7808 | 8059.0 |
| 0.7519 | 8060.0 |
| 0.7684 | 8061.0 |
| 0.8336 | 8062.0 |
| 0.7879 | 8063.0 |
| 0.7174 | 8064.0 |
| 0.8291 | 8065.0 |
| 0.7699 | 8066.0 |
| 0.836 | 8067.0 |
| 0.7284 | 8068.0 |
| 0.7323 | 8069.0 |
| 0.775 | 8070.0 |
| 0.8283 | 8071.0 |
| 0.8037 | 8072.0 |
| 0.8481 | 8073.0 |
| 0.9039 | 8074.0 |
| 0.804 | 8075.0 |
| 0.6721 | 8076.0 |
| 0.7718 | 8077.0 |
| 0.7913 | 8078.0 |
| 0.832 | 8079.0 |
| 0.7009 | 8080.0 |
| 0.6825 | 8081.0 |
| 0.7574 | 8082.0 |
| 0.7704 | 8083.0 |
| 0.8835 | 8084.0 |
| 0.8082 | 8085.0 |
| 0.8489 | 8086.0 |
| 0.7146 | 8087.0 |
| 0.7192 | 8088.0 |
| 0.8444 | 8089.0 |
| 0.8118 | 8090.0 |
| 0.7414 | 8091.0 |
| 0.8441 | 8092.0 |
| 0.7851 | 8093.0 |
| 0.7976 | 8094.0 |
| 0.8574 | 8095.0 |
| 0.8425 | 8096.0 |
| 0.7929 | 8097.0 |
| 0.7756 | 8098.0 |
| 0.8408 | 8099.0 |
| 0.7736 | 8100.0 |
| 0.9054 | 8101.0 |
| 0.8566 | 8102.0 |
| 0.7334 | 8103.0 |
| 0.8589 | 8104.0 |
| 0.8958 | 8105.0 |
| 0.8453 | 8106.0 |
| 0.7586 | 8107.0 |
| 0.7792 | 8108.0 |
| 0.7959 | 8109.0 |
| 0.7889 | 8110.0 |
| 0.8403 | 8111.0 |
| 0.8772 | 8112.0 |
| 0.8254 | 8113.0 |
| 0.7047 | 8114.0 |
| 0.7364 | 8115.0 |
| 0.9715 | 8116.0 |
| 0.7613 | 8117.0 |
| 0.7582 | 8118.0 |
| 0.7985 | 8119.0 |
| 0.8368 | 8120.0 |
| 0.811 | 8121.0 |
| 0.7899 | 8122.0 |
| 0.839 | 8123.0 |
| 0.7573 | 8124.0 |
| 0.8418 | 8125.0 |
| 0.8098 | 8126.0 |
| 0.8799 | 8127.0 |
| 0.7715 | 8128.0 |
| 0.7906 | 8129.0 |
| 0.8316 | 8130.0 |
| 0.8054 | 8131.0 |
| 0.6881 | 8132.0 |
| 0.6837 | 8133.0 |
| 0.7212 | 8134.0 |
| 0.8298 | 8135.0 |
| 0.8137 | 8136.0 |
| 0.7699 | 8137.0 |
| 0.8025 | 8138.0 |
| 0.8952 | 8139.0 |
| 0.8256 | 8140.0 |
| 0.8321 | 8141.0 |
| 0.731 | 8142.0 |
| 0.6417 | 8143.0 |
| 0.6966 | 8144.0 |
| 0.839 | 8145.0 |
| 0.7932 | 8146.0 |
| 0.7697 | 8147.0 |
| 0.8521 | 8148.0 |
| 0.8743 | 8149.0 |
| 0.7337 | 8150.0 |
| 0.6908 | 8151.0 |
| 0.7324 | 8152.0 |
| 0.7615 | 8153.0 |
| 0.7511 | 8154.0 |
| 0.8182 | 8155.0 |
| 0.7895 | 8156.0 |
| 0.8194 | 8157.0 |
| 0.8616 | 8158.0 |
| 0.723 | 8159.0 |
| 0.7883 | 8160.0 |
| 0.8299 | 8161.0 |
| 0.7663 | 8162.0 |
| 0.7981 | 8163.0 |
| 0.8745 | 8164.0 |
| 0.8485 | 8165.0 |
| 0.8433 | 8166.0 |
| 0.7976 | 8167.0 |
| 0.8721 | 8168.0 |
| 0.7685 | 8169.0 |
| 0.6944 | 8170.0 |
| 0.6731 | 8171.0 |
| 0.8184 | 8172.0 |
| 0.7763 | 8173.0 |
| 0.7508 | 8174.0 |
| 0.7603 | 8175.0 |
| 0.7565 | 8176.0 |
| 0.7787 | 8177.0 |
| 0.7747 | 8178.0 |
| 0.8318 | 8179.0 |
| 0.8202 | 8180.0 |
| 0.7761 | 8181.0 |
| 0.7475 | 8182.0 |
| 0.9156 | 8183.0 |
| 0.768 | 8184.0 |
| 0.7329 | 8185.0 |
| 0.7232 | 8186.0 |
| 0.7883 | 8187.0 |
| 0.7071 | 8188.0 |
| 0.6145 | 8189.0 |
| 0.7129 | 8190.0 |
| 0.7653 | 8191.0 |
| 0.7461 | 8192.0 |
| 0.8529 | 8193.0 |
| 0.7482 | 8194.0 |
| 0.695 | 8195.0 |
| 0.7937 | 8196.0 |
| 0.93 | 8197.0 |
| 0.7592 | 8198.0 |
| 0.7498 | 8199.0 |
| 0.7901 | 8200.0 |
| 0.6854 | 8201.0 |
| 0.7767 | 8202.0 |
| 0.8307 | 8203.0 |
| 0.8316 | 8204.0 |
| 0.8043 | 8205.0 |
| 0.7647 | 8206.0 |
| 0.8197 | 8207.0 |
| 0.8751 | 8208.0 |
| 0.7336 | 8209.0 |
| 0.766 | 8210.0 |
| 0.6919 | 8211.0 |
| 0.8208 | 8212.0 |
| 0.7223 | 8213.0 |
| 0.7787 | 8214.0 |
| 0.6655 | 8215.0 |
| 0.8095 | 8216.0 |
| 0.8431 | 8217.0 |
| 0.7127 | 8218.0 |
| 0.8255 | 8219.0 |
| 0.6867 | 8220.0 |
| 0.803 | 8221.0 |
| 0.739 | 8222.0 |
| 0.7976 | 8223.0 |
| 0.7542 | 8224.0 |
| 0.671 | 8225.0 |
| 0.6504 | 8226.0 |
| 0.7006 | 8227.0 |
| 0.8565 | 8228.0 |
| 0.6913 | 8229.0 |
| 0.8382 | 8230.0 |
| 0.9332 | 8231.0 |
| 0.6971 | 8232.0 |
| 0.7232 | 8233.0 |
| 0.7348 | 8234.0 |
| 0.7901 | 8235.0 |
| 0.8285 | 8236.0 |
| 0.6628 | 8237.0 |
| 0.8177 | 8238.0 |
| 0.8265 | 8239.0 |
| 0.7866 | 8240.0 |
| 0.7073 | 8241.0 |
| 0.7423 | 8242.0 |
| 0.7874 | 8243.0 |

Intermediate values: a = 0.28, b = 0.779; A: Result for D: 0.498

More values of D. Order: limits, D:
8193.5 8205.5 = 0.538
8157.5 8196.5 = 0.476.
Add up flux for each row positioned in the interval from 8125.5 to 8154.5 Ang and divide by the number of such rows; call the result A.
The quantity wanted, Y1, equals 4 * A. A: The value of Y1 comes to 3.12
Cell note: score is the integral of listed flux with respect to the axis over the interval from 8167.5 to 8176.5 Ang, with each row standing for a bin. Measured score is 7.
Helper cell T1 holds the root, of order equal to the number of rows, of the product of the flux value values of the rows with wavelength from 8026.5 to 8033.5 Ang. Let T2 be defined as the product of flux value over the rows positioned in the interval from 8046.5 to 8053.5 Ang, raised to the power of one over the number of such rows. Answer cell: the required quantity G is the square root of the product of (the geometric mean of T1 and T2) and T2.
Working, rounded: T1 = 0.75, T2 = 0.779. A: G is 0.773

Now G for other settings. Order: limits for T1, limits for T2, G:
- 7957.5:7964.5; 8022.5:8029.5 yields 0.743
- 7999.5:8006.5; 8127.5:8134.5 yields 0.749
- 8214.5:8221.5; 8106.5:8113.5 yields 0.796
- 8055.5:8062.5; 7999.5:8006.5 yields 0.750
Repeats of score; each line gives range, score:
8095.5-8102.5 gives 6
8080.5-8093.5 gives 10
